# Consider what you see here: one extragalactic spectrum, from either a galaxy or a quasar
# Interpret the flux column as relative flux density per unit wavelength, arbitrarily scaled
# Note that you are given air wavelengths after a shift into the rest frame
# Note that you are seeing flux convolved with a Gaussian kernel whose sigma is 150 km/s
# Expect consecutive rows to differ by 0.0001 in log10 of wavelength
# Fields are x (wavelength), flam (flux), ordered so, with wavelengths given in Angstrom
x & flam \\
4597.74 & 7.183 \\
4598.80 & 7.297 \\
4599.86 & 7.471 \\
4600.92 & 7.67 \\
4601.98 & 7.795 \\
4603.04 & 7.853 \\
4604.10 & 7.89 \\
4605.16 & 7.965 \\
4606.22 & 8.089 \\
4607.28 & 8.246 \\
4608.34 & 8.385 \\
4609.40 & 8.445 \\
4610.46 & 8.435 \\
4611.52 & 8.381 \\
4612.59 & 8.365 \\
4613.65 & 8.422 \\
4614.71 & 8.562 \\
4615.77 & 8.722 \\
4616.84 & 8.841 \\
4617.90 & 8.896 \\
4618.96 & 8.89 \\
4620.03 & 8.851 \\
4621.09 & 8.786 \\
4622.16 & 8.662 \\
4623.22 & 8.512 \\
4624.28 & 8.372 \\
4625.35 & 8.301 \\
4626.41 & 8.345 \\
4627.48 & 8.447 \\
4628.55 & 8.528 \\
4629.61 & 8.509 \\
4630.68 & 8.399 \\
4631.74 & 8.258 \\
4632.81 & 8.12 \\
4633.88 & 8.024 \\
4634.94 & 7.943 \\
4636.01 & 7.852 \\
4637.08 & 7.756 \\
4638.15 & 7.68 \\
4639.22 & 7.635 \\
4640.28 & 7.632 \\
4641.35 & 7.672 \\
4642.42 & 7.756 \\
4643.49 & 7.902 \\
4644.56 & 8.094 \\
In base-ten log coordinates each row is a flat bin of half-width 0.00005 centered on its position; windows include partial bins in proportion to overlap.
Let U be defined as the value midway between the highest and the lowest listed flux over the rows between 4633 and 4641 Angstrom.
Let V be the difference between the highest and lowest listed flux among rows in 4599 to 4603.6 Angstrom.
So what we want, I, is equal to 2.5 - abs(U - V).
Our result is -4.9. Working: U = 7.83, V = 0.38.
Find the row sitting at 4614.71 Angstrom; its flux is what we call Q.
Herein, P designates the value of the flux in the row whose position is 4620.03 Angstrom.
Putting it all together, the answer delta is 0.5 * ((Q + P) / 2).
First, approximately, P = 8.851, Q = 8.562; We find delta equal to 4.35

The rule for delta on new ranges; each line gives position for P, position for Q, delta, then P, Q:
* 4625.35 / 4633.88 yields 4.08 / 8.301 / 8.024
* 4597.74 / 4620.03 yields 4.01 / 7.183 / 8.851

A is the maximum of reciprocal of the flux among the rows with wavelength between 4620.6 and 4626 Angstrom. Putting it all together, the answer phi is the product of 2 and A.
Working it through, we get 0.241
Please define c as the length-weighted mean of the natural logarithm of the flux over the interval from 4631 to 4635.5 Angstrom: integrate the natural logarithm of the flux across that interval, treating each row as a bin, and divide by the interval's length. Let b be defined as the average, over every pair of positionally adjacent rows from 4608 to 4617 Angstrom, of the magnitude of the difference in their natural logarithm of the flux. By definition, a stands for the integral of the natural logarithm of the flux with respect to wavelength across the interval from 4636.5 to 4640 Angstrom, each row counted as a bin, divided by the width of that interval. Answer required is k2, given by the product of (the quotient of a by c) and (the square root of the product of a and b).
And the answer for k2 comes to 0.132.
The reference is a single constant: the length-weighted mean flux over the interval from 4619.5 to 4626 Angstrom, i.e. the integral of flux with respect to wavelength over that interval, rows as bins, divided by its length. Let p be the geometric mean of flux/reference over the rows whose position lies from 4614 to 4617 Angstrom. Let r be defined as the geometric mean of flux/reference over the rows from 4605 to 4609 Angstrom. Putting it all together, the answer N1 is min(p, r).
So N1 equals 0.95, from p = 1.01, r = 0.952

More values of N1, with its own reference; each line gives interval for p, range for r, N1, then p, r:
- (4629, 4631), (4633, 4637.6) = 0.92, 0.98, 0.919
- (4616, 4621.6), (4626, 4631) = 0.98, 1.03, 0.984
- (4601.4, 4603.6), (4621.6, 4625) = 0.91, 0.91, 0.992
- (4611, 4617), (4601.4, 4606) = 0.92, 1.00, 0.917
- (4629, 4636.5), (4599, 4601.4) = 0.88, 0.95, 0.882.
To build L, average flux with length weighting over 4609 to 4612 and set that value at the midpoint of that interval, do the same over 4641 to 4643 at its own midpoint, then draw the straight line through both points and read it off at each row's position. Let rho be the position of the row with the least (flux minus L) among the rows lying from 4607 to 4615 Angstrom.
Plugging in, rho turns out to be 4607.28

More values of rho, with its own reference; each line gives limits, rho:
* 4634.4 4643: 4639.22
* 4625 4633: 4632.81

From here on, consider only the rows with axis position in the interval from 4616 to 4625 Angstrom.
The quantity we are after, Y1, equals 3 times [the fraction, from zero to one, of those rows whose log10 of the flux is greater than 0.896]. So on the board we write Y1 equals 3.00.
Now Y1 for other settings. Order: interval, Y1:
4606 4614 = 3.00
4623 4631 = 3.00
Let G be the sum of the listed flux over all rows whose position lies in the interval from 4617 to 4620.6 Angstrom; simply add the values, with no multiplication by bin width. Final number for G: 27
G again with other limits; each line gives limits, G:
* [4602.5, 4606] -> 24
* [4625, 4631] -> 51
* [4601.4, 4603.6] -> 16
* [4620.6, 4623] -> 17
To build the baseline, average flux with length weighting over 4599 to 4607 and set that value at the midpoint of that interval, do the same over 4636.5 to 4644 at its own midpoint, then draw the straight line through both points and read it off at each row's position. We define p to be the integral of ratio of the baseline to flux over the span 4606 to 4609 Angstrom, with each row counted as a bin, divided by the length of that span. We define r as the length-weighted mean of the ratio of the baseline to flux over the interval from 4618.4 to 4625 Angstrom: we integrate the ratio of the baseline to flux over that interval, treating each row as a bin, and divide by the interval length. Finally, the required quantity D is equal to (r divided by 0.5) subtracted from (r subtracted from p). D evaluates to -1.74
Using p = 0.94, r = 0.90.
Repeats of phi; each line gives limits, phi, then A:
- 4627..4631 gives 0.238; 0.119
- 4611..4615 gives 0.239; 0.120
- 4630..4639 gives 0.260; 0.130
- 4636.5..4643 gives 0.262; 0.131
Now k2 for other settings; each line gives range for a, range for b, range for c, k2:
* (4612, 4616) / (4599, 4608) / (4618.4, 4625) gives 0.172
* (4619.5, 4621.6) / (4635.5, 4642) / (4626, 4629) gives 0.124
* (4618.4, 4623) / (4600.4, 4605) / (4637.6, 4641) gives 0.153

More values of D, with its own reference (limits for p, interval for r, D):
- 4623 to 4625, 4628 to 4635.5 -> -1.89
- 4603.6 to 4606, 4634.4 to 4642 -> -2.01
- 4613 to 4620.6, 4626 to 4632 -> -1.87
